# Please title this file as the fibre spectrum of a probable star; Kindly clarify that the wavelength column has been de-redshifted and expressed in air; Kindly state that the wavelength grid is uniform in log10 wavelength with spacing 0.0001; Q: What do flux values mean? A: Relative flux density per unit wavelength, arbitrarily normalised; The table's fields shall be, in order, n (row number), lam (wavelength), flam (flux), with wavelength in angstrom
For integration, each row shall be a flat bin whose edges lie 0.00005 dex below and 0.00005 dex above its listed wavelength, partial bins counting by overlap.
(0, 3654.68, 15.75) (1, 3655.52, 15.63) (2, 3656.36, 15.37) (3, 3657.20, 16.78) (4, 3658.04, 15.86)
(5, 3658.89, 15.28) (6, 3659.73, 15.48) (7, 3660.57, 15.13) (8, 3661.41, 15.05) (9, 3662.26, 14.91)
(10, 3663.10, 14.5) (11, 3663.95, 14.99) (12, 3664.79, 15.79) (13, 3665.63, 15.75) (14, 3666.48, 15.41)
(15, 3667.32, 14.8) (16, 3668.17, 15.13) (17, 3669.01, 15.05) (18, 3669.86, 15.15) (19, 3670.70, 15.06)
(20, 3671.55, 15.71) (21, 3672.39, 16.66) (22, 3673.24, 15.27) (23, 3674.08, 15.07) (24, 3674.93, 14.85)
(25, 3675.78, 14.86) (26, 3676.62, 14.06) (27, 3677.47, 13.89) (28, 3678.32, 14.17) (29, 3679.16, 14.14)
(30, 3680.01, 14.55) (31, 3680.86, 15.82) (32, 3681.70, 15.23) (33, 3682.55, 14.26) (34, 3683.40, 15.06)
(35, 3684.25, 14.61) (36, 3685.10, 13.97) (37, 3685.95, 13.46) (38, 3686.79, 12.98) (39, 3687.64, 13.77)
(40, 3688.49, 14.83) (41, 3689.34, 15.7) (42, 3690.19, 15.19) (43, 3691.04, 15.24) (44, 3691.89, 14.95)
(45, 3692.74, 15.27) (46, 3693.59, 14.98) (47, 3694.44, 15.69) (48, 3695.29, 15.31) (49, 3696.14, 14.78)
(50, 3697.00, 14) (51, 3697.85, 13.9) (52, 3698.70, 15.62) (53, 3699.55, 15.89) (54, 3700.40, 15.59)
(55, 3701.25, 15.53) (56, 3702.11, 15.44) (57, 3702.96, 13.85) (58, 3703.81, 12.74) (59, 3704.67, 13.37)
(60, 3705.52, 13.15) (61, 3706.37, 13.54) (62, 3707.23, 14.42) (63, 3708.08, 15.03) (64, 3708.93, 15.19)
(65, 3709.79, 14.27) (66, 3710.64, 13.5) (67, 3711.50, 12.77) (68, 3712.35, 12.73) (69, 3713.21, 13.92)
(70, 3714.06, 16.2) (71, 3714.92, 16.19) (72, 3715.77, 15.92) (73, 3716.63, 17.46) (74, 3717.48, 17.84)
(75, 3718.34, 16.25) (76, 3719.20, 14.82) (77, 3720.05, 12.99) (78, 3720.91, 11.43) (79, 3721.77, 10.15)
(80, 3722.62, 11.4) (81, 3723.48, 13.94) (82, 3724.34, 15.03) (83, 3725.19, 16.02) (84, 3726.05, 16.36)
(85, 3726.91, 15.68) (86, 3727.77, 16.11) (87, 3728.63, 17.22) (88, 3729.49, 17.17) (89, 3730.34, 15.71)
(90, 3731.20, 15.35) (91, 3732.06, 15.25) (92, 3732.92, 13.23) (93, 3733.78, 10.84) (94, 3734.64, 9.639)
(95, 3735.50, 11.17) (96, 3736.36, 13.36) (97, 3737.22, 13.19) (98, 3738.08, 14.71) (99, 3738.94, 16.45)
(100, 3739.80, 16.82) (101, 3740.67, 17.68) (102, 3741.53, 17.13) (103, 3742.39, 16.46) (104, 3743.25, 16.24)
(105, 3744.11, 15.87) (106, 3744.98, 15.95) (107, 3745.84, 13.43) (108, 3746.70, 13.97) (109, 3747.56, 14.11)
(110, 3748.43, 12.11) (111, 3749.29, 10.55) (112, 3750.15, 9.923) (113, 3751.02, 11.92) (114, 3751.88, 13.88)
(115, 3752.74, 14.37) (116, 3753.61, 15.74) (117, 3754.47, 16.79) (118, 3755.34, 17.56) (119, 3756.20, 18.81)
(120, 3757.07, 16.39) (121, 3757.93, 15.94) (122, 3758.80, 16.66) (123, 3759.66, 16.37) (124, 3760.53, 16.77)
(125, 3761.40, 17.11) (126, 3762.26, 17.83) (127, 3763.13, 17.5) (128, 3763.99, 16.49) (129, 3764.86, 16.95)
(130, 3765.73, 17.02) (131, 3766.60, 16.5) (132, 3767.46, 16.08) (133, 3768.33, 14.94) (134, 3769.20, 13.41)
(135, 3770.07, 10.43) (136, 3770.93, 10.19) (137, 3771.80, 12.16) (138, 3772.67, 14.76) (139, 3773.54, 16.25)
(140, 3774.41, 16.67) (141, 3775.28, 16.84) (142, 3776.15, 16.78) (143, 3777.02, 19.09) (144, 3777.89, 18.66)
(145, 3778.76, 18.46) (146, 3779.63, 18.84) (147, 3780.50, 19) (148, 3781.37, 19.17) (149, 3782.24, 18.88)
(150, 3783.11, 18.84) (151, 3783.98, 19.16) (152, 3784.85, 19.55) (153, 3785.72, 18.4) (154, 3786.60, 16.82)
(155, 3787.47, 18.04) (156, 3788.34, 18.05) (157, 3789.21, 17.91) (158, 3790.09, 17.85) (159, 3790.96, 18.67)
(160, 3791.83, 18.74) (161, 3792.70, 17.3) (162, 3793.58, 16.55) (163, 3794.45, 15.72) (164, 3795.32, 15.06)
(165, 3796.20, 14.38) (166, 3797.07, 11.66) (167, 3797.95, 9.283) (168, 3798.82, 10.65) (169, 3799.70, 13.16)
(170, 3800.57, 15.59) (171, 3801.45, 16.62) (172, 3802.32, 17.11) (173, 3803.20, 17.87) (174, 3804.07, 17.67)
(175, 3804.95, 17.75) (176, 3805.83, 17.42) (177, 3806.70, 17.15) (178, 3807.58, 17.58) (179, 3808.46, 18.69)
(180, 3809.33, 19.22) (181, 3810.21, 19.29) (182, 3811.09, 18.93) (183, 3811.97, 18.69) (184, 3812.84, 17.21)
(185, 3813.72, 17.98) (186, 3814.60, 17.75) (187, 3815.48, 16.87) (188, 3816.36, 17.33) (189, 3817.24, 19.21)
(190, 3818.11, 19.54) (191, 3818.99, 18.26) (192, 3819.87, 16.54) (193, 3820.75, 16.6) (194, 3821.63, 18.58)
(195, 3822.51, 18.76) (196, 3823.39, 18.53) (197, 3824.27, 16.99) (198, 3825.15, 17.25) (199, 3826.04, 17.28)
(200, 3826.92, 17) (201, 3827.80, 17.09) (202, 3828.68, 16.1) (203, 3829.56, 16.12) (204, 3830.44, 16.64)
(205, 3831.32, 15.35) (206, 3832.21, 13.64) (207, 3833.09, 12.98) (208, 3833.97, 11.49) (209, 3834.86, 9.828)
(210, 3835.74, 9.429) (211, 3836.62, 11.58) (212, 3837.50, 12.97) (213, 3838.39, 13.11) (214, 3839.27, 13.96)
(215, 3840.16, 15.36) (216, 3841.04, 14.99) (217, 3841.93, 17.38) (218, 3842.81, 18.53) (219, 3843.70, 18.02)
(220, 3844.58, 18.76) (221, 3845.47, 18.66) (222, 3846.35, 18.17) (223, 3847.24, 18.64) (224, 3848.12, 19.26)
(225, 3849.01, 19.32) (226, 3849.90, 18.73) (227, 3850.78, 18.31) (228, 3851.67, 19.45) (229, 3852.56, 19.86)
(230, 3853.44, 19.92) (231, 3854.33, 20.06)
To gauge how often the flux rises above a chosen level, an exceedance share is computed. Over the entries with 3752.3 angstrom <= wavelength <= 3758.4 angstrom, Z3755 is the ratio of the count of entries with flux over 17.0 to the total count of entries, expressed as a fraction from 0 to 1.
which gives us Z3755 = 0.29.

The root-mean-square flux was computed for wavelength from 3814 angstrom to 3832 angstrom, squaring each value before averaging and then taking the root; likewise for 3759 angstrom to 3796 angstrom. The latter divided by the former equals 0.98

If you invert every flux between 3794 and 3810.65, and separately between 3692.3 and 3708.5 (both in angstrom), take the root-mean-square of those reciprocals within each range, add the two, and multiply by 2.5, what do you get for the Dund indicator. 0.340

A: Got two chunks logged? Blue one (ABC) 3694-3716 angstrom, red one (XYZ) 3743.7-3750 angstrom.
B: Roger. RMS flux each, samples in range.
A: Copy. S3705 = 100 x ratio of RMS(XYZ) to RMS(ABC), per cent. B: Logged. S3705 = 95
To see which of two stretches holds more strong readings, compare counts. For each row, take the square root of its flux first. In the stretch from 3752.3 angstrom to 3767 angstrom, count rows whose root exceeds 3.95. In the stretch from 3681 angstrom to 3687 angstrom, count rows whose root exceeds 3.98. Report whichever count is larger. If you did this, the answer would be 16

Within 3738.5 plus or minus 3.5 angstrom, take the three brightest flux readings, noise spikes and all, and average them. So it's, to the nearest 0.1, 17.2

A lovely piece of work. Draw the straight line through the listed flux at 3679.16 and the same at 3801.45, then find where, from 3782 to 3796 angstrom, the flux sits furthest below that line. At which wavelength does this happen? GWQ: 3795.32 angstrom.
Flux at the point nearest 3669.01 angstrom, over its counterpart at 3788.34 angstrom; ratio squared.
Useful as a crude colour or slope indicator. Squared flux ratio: 0.70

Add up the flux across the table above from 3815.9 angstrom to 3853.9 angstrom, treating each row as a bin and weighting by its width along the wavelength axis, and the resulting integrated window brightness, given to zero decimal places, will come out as 632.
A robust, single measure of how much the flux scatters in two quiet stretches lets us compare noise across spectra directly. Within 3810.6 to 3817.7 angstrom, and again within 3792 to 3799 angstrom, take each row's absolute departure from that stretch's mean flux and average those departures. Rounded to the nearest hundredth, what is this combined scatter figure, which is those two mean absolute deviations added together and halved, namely 1.59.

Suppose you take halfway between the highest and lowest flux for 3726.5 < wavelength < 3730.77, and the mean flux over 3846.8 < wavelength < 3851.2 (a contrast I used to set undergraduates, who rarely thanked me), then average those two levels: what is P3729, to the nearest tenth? 17.7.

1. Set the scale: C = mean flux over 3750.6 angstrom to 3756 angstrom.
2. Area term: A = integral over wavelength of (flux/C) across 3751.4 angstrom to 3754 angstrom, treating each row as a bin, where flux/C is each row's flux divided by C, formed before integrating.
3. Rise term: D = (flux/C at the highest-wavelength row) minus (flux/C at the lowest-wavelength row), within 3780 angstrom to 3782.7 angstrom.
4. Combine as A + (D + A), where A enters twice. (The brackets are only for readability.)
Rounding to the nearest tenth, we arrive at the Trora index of 5.0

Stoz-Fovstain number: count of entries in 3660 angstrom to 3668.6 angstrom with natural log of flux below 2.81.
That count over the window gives 10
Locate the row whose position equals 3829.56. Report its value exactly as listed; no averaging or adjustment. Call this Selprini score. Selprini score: 16.12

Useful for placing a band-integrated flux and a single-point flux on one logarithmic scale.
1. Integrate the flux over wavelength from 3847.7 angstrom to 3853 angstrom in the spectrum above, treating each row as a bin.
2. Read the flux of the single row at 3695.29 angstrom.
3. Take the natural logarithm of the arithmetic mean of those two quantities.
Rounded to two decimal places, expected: 4.07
